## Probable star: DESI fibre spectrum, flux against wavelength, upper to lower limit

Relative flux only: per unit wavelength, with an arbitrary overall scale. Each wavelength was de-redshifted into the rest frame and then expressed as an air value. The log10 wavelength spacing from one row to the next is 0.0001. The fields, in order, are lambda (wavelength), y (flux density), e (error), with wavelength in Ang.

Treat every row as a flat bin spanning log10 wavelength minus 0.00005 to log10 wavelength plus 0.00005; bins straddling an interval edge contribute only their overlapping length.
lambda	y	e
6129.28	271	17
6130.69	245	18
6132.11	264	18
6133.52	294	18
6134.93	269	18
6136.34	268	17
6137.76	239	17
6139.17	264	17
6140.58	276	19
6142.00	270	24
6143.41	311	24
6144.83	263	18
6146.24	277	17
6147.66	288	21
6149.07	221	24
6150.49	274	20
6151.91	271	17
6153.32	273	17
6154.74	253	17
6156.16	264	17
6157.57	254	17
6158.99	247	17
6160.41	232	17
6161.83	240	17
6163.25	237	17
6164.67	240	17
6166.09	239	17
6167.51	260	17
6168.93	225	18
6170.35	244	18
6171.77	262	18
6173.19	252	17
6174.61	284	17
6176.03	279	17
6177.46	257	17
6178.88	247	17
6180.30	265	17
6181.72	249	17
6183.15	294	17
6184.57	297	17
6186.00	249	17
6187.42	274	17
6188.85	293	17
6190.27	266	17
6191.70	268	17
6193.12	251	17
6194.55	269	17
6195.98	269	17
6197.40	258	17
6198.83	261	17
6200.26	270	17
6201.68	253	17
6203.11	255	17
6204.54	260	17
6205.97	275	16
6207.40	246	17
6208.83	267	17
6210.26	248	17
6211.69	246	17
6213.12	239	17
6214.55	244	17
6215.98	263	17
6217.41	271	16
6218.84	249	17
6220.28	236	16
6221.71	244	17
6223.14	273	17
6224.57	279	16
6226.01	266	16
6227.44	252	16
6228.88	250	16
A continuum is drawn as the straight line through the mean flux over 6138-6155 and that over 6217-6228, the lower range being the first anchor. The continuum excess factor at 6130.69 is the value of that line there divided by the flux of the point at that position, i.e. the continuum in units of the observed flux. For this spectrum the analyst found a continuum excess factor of 1.11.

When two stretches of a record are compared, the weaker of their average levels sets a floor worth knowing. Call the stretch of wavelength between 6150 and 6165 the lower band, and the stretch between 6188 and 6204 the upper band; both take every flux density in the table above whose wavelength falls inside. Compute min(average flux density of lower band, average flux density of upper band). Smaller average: 253.2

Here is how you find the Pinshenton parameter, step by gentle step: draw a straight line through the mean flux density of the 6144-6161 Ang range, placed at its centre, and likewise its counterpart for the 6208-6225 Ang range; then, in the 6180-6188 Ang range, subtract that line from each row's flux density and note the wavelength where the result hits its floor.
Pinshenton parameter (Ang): 6181.72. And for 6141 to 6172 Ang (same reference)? 6149.07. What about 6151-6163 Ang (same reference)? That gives 6160.41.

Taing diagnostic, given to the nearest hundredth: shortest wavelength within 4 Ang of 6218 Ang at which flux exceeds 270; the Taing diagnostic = 6217.41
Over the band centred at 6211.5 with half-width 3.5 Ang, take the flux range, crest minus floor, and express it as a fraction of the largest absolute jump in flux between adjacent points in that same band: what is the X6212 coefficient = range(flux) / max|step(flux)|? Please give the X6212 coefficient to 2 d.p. 1.47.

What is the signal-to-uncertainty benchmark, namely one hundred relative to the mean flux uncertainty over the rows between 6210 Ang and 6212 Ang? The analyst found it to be 5.88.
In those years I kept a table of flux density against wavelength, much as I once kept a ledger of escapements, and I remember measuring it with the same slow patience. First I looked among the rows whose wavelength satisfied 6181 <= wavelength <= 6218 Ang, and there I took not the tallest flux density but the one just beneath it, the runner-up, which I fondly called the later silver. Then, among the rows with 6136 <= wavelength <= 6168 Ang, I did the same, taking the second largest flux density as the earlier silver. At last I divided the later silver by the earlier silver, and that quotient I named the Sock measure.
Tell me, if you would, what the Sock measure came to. 1.02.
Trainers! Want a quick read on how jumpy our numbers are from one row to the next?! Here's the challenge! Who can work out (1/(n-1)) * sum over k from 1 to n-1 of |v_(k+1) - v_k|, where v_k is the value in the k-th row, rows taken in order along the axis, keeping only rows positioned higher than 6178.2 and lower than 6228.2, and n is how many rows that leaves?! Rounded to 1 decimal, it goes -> 15.1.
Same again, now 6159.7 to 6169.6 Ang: 11.8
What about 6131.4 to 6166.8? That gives 18.5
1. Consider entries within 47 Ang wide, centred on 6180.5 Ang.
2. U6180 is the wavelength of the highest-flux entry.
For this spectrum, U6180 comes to 6184.57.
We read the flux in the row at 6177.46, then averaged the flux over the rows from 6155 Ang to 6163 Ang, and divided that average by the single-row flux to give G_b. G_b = 0.96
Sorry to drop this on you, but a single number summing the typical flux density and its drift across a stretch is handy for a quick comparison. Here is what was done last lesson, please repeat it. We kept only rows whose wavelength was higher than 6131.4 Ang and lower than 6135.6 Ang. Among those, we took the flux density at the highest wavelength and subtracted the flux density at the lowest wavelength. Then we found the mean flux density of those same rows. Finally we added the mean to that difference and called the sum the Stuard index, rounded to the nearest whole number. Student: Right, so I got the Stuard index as 281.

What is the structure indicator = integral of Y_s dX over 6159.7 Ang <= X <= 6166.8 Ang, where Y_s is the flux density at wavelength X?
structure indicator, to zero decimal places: 1686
